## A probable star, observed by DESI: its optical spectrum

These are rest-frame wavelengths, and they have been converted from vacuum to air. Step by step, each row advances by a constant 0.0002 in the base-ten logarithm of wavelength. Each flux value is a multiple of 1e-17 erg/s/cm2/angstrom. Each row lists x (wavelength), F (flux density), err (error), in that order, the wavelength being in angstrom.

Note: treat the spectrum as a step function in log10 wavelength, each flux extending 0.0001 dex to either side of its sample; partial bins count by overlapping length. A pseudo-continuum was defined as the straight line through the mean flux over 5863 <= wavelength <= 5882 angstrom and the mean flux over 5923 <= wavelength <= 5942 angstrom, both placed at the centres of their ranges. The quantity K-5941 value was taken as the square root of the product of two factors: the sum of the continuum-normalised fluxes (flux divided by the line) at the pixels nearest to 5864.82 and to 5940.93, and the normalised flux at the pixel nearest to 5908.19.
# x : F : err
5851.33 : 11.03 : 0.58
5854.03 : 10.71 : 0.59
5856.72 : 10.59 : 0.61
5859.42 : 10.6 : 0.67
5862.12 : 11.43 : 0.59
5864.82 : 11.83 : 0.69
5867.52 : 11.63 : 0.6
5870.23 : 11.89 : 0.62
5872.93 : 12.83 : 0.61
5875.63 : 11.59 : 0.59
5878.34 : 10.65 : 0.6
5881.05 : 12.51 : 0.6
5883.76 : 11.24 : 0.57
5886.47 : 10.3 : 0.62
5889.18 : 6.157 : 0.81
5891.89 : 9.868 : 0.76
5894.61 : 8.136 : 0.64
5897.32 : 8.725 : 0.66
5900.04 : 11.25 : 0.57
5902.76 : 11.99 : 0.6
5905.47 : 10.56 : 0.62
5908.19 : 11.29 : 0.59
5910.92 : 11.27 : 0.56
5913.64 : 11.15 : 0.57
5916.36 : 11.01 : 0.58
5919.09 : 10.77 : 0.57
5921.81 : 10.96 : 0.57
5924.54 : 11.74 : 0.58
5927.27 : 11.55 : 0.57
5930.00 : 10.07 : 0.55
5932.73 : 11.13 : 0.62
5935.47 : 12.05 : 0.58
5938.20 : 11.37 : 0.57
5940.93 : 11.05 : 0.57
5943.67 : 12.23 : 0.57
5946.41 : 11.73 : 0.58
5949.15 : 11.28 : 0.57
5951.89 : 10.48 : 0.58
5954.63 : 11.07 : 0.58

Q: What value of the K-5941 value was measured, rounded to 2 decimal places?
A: 1.39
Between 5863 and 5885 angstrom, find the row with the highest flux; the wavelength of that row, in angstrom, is 5872.93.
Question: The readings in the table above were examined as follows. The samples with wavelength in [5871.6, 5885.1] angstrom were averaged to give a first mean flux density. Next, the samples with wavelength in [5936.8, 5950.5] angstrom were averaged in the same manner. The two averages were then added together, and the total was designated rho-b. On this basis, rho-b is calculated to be 23.3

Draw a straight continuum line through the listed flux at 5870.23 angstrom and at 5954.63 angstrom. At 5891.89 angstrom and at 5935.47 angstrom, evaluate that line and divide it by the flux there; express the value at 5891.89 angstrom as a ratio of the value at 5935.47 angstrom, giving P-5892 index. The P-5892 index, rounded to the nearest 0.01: 1.27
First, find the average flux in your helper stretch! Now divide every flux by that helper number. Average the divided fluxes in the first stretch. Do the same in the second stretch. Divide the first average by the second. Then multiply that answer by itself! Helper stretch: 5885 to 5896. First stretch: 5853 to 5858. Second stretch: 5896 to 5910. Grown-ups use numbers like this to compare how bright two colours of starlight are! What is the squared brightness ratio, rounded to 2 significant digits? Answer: 0.98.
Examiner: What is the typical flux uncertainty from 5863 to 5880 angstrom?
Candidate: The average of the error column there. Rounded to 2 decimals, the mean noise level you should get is 0.62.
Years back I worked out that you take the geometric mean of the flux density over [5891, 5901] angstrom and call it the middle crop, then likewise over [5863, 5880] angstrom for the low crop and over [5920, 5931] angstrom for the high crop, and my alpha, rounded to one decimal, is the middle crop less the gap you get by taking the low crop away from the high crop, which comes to 10.1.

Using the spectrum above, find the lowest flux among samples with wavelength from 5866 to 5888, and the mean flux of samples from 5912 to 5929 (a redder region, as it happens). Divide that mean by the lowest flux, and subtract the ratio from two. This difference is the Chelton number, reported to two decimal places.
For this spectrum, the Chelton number 0.91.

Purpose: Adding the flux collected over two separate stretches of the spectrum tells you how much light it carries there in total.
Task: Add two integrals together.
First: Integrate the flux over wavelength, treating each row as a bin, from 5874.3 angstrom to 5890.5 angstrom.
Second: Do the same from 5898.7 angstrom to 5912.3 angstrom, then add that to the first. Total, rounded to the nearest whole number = 322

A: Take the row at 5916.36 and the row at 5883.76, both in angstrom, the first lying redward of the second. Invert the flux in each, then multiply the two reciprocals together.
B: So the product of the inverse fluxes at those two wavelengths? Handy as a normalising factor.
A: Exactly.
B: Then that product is 0.0081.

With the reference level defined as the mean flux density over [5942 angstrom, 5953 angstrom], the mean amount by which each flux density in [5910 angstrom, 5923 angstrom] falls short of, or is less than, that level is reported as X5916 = 0.4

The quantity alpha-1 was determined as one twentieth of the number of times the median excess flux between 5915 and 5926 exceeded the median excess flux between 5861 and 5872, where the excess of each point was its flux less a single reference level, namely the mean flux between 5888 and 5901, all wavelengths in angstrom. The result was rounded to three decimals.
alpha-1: 0.037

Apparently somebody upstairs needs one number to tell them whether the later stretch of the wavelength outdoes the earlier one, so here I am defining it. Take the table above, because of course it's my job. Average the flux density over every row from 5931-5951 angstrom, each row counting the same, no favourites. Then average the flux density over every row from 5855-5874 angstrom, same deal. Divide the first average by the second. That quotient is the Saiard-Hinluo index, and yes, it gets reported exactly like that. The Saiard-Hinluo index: 1.00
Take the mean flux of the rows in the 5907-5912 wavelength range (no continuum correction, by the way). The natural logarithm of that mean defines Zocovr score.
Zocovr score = 2.42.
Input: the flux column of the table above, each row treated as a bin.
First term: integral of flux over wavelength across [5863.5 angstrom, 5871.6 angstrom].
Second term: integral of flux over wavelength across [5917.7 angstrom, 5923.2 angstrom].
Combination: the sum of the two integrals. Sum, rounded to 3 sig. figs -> 155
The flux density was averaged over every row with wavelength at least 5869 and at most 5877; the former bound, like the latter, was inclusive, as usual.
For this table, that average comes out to 12.1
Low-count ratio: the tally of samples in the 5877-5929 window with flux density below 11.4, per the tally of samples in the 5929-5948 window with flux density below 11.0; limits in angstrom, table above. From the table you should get 15.0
